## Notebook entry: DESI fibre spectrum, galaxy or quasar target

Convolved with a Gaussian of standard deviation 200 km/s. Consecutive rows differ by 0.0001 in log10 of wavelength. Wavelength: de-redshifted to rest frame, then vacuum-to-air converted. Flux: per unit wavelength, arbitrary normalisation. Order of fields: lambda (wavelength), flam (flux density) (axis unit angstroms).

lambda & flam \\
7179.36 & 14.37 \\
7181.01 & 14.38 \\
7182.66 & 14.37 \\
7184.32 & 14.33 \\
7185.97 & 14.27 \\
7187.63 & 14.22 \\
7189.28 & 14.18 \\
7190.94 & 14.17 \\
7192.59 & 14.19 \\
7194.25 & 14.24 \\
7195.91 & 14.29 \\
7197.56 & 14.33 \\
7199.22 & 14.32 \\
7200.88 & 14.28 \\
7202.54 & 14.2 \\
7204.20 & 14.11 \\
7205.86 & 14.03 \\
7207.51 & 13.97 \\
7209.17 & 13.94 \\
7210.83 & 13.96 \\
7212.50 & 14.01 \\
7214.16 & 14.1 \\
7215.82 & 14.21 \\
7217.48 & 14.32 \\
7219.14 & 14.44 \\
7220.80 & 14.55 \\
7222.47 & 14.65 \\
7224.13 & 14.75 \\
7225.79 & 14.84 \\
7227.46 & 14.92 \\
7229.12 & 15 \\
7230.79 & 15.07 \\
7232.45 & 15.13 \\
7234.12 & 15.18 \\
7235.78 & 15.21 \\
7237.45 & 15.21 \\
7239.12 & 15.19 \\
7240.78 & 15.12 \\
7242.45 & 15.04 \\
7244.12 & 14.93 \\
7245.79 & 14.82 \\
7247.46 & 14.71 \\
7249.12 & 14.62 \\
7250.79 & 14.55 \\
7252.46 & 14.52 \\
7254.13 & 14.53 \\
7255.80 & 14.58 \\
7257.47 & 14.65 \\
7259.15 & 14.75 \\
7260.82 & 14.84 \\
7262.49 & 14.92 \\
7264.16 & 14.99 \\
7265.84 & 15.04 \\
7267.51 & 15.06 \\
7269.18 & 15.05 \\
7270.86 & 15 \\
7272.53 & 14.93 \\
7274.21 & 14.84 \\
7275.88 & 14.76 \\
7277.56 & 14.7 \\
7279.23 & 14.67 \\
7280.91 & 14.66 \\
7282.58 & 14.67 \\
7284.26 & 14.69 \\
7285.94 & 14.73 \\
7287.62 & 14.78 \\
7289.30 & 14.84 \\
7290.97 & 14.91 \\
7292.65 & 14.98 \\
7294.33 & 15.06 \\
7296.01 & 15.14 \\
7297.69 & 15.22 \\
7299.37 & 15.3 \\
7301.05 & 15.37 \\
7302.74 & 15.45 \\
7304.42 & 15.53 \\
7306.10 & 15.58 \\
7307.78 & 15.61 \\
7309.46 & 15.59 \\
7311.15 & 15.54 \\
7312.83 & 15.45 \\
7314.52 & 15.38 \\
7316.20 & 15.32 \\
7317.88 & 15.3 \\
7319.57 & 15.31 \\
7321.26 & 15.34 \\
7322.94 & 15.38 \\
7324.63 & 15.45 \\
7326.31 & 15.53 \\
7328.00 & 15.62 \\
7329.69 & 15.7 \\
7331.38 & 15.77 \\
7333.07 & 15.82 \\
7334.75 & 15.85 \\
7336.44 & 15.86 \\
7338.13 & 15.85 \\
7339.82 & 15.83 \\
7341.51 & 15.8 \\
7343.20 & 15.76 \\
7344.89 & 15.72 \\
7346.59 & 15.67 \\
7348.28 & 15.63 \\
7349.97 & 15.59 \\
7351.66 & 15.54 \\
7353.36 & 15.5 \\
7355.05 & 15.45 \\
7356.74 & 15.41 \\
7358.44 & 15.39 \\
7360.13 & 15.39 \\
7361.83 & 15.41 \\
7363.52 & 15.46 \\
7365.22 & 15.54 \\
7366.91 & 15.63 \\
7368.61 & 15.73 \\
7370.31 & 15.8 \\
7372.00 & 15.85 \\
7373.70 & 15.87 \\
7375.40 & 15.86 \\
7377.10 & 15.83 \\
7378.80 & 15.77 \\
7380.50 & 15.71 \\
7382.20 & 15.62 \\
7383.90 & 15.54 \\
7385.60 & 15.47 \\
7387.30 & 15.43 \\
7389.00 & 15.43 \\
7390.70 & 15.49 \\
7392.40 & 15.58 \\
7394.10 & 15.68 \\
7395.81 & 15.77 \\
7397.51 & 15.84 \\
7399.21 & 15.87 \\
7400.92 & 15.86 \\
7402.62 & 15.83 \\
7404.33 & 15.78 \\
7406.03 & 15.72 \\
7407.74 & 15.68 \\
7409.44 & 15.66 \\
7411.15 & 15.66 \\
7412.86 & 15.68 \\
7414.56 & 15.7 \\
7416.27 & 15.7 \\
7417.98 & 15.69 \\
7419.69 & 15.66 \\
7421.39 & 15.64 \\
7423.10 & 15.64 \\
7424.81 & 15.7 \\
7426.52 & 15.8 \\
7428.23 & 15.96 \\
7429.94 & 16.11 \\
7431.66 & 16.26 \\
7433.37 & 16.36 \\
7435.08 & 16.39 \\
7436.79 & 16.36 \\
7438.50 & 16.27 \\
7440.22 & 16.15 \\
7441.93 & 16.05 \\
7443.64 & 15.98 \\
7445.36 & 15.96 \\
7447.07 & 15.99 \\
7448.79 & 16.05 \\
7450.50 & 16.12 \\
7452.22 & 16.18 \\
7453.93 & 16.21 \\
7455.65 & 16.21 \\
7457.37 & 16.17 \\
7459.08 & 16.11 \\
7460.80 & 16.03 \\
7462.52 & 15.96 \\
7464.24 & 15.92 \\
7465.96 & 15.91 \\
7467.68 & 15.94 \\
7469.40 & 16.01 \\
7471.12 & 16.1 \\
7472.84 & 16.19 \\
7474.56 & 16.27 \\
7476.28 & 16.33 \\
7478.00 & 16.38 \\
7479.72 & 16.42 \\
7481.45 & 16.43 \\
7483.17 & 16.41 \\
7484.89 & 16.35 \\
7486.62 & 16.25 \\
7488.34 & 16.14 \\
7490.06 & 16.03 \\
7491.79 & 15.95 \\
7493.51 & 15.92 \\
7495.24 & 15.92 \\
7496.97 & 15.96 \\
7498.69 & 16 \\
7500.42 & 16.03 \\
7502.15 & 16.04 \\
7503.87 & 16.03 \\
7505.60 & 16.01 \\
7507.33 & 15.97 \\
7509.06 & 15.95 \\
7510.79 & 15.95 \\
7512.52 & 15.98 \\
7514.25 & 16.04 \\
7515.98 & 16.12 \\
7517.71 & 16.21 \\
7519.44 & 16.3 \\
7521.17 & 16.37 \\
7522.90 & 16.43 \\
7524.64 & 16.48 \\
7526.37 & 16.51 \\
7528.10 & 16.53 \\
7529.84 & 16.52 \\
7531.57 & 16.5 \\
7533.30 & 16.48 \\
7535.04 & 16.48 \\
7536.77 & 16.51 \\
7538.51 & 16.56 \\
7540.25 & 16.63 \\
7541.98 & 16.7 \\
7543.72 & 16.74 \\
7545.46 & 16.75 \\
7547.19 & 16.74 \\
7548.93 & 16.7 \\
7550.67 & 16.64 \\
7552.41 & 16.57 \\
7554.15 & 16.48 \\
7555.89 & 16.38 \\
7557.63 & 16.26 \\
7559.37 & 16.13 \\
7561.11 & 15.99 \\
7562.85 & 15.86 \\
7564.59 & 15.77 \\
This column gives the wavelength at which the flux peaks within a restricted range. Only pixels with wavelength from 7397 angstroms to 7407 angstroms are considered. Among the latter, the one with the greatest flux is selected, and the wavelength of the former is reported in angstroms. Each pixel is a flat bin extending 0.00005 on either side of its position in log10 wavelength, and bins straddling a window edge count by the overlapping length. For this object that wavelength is 7399.21 angstroms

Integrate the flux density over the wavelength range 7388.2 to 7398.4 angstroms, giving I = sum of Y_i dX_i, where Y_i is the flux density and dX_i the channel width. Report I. 160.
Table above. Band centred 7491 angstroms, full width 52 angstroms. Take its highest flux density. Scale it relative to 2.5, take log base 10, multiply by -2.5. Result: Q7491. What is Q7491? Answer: -2.04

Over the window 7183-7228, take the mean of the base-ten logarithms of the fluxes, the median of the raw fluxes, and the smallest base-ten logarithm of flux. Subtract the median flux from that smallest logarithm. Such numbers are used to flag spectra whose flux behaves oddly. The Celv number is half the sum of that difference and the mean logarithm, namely -5.97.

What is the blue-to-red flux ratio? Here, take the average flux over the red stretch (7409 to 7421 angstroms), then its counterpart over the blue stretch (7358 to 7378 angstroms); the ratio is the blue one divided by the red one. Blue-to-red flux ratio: 1.00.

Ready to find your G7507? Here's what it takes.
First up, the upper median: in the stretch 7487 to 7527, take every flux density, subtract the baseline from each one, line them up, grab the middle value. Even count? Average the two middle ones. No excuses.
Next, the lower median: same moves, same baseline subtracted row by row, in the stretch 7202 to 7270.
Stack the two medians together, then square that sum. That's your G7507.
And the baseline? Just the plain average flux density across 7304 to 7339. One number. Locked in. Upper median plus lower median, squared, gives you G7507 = 0.12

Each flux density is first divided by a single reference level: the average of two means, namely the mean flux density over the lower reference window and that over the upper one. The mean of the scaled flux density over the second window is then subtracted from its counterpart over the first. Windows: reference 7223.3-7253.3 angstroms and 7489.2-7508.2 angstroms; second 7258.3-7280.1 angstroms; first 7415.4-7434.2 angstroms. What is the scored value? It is 0.063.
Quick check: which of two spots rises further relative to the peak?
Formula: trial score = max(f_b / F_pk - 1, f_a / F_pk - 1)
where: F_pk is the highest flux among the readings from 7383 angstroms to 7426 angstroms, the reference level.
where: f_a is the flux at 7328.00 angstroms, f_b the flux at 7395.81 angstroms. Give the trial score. -0.01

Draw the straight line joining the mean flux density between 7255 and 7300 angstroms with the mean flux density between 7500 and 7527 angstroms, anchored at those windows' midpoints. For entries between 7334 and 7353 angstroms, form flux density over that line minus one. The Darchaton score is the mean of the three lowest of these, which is 0.021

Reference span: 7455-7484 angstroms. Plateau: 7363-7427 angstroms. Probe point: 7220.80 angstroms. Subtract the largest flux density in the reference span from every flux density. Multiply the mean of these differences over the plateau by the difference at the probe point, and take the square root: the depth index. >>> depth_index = 1.2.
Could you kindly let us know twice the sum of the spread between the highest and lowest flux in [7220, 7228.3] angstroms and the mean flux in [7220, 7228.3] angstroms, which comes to 30.2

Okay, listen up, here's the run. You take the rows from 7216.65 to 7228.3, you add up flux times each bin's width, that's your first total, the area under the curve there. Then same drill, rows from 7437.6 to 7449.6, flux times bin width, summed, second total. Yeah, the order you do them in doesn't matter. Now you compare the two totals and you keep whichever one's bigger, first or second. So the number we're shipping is 193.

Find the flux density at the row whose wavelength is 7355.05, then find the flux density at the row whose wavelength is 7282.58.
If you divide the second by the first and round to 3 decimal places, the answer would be 0.950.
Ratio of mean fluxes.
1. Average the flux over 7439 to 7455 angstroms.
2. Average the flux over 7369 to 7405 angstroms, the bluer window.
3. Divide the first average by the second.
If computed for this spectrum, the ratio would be 1.02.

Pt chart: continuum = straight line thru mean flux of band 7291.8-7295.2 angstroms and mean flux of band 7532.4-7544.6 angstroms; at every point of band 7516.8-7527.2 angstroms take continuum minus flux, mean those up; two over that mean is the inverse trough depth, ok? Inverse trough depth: 21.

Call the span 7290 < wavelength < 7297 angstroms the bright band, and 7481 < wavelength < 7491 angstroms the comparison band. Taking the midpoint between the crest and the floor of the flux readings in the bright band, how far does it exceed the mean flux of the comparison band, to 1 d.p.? -1.2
